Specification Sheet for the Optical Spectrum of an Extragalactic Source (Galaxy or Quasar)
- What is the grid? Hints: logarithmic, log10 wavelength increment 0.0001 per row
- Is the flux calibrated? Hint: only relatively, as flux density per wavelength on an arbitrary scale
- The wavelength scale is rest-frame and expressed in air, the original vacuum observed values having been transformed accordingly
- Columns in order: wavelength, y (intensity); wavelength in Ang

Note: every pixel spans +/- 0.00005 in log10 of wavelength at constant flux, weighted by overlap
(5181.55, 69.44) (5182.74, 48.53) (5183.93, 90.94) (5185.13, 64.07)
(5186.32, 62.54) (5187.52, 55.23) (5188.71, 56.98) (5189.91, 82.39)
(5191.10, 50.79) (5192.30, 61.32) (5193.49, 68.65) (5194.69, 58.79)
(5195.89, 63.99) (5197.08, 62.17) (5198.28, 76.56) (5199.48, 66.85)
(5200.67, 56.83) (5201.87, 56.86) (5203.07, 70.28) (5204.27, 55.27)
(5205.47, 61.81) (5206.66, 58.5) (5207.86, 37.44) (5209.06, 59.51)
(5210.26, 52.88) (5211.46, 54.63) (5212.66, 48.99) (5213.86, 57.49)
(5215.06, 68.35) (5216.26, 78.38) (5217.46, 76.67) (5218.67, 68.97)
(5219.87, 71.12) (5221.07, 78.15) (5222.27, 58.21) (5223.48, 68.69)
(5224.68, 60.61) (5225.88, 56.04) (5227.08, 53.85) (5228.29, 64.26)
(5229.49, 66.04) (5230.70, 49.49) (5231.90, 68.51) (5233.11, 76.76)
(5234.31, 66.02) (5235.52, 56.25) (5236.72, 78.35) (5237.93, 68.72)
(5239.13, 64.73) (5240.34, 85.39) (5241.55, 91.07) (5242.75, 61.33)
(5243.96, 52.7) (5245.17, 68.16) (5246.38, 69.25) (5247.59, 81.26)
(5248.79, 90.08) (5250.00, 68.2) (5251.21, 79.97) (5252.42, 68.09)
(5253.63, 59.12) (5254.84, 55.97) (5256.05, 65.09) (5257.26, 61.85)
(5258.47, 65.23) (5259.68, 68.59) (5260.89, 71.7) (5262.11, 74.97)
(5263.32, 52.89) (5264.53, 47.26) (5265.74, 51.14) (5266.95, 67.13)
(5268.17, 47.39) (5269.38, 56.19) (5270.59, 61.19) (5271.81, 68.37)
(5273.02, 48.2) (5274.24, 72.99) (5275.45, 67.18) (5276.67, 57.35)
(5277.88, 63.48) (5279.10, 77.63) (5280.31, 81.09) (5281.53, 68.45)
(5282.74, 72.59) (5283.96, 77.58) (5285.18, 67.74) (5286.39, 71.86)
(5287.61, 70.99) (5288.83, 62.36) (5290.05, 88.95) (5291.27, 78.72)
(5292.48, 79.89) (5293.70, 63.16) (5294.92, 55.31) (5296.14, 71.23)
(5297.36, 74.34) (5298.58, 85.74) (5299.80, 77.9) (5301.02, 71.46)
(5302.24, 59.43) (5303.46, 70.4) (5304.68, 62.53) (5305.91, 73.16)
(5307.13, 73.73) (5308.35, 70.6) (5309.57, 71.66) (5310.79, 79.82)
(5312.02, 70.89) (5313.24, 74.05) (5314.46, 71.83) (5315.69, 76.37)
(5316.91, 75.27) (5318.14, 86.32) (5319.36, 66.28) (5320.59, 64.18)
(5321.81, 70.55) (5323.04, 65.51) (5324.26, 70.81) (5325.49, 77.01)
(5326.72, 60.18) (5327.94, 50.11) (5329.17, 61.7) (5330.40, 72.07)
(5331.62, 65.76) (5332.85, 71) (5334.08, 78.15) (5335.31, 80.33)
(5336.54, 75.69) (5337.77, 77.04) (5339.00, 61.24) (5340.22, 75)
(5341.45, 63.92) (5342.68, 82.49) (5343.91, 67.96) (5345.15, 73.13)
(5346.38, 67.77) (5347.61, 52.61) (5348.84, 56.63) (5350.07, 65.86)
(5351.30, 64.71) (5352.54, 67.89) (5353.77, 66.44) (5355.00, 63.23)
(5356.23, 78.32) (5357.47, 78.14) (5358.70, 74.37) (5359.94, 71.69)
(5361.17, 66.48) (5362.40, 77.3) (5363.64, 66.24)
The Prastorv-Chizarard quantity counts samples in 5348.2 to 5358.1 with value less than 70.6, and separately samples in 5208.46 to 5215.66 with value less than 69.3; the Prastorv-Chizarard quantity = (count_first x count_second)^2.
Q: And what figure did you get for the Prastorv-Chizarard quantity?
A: 1296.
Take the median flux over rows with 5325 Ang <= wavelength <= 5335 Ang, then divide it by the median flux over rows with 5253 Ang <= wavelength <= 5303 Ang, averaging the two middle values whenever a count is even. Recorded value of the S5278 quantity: 1.01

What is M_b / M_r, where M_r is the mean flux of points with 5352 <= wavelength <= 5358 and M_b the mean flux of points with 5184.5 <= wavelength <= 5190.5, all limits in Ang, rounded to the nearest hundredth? 0.91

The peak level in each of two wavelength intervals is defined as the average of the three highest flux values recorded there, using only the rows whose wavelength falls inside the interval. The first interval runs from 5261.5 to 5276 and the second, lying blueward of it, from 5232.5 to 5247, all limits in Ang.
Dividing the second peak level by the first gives 1.18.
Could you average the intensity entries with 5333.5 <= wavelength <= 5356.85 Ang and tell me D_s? 69.4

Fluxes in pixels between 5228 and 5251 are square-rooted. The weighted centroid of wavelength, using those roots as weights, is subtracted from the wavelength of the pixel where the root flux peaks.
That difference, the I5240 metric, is 2.2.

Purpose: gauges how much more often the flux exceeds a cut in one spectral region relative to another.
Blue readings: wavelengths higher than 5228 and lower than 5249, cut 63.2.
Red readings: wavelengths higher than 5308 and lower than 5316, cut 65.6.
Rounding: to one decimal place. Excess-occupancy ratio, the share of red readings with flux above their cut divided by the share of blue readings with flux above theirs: 1.3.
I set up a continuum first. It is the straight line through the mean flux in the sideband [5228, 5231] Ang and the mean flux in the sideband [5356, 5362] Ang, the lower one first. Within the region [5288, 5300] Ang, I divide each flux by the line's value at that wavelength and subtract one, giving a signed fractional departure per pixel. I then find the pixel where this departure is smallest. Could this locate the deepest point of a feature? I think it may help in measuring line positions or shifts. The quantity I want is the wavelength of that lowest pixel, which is 5294.92 Ang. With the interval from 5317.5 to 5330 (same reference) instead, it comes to 5327.94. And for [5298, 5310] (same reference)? 5302.24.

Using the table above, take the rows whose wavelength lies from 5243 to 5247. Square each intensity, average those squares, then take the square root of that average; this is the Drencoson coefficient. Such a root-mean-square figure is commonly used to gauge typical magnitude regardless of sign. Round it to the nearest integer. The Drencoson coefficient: 64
